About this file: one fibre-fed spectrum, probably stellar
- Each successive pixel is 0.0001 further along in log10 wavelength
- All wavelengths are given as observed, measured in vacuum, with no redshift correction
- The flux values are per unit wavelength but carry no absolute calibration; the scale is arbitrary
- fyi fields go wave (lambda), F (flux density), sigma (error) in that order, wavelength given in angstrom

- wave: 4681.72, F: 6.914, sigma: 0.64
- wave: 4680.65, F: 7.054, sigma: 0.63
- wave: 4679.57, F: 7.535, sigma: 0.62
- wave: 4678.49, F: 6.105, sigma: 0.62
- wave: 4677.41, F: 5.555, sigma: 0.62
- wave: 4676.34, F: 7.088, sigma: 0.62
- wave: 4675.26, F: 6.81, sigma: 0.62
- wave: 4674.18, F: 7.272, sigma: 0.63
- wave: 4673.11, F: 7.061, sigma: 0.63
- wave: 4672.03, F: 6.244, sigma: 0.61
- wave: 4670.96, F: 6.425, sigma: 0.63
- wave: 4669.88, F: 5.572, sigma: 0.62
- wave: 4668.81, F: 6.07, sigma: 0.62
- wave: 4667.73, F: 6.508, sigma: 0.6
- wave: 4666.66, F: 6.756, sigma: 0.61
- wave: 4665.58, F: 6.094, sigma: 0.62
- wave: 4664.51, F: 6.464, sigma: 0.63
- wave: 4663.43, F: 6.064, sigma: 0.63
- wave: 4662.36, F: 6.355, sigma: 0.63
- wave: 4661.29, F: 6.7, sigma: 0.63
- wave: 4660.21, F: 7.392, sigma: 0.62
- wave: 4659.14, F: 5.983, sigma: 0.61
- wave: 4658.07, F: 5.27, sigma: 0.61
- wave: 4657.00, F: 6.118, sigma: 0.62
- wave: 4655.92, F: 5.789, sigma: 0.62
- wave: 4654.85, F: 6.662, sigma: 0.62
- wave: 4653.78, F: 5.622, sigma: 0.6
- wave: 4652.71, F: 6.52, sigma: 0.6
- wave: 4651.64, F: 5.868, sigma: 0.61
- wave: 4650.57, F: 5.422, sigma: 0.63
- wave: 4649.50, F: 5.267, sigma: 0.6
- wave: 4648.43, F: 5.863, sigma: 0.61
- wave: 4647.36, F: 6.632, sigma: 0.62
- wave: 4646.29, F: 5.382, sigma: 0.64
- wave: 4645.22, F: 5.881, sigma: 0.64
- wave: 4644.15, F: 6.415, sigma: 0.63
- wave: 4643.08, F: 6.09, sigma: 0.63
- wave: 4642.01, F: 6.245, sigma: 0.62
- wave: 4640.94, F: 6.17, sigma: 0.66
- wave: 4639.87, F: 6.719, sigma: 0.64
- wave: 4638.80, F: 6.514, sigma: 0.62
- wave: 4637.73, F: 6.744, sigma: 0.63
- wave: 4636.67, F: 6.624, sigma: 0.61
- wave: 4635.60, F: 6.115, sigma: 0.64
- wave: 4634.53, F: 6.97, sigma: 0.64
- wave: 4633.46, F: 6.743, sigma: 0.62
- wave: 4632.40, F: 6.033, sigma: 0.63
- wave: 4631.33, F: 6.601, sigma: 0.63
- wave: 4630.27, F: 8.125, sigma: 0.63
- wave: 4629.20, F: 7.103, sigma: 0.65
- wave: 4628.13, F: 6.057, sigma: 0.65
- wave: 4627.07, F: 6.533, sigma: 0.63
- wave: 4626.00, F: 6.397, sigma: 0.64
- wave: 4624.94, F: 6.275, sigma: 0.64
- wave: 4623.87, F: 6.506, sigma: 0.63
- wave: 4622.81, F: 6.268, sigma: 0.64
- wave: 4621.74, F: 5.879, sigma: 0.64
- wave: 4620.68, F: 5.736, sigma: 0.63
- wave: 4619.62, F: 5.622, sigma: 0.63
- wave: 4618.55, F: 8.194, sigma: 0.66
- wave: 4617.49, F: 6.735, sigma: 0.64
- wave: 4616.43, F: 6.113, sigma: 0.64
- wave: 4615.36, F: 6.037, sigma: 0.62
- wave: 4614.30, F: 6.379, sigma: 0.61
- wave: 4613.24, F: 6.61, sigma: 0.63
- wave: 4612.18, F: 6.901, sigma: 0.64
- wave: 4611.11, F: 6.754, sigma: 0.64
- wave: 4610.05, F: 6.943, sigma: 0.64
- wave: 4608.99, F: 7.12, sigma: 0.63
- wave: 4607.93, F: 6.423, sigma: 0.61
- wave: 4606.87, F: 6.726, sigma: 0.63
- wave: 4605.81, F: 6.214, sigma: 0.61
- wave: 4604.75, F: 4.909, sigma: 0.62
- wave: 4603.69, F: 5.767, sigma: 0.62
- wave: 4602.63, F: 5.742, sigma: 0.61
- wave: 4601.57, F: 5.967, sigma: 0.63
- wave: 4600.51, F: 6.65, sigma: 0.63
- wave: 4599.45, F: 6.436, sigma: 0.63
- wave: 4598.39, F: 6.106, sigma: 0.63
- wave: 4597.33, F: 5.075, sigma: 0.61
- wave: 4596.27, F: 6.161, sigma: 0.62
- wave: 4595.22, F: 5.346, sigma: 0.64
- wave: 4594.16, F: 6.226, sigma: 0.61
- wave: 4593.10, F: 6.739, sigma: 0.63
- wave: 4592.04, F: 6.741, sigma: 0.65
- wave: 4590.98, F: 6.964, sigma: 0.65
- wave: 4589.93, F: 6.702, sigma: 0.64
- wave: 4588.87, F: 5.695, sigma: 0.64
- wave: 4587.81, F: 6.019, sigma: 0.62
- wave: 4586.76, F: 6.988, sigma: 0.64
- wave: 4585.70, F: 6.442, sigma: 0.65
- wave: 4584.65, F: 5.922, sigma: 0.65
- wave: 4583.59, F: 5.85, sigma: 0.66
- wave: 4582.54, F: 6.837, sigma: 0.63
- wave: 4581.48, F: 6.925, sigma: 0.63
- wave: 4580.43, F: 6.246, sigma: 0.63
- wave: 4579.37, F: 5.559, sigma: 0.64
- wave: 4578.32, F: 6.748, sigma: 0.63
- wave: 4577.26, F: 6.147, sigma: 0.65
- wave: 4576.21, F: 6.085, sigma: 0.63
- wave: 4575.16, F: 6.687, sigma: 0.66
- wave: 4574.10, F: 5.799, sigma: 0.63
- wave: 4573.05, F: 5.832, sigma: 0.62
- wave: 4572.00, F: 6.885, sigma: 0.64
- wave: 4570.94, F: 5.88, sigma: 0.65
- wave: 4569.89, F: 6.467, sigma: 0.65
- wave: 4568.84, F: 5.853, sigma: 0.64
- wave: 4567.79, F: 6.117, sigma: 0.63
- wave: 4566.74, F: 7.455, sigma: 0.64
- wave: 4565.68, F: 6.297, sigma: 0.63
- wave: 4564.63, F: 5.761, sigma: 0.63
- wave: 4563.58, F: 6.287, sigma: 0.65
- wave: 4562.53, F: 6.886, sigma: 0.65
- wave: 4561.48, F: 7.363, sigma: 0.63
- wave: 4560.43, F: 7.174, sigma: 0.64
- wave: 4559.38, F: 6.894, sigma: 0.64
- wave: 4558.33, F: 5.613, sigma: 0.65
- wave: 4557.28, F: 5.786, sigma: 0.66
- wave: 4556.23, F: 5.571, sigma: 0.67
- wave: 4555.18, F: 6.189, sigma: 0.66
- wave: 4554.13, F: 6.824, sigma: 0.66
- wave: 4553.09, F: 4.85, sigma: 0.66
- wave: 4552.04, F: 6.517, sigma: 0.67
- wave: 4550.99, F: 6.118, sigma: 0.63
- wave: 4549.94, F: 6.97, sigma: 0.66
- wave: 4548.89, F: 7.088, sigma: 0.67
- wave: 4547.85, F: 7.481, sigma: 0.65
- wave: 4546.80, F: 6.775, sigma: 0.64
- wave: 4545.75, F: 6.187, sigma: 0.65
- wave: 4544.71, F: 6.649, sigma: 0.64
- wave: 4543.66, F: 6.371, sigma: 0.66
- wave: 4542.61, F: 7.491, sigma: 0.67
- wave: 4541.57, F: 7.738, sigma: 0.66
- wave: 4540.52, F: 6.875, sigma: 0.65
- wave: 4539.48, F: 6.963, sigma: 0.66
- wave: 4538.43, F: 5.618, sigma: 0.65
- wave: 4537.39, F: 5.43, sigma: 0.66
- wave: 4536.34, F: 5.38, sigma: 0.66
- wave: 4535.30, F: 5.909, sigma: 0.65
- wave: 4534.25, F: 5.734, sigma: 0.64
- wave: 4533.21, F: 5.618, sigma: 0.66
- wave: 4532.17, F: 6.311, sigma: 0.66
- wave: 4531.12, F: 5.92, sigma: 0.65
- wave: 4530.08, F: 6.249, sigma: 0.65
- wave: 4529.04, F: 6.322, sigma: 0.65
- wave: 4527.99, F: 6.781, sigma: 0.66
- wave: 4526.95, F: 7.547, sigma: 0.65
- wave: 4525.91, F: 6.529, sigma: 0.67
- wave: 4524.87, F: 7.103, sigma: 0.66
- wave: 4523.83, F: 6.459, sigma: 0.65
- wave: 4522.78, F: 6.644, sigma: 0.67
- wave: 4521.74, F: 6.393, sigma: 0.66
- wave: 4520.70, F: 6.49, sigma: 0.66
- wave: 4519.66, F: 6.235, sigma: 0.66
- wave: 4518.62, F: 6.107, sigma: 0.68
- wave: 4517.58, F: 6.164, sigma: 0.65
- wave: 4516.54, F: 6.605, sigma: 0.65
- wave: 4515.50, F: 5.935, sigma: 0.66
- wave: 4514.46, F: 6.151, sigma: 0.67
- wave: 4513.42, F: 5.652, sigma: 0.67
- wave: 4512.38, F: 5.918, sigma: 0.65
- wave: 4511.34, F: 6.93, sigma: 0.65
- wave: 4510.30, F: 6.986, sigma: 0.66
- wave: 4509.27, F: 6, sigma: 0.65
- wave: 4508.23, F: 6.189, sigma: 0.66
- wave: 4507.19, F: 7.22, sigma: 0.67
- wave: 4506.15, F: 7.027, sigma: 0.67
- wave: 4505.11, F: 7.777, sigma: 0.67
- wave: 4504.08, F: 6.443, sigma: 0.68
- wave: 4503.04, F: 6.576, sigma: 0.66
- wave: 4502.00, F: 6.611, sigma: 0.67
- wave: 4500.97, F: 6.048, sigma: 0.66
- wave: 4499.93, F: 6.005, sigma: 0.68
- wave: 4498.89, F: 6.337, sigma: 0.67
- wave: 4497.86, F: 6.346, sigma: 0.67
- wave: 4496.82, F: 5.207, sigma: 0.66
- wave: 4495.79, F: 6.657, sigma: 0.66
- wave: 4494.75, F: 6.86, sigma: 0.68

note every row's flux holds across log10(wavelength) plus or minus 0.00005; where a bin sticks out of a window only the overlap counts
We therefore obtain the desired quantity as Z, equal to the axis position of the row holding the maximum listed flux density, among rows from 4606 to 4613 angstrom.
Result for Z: 4608.99 angstrom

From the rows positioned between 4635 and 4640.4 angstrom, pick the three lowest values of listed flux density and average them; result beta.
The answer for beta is 6.4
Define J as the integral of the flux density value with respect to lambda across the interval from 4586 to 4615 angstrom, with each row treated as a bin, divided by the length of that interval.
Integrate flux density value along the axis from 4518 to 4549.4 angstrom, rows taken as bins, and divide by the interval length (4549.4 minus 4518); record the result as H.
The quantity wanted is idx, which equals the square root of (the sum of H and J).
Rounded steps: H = 6.48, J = 6.31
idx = 3.58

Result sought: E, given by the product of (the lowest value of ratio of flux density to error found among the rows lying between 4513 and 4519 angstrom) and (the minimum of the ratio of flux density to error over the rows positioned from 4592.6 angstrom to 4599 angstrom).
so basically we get 70.2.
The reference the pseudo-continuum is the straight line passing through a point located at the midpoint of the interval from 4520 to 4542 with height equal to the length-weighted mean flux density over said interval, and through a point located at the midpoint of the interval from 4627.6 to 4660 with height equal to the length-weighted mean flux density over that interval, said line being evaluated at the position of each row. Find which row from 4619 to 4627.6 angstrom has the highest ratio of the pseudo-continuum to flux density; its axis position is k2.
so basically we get 4619.62 angstrom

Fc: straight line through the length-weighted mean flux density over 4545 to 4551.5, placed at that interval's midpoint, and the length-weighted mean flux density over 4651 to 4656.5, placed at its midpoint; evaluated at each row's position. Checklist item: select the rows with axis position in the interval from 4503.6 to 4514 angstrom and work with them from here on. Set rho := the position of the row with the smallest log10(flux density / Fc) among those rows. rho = 4513.42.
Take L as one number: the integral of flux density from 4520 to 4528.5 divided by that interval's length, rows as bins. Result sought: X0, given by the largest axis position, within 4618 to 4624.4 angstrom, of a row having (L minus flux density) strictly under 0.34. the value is 4623.87 angstrom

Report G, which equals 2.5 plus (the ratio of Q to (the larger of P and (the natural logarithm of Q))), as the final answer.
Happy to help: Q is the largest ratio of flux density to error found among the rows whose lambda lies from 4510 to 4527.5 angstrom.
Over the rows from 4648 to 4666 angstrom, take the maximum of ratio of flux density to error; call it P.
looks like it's 3.47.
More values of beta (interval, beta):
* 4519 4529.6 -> 6.3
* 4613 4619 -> 6.2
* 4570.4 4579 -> 5.8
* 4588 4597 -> 5.7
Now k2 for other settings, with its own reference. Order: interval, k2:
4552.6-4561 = 4553.09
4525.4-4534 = 4533.21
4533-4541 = 4536.34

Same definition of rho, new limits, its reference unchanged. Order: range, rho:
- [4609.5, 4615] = 4614.30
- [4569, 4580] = 4579.37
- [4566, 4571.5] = 4568.84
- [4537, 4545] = 4537.39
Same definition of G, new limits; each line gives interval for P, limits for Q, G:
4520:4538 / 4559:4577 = 3.51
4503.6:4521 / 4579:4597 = 3.45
